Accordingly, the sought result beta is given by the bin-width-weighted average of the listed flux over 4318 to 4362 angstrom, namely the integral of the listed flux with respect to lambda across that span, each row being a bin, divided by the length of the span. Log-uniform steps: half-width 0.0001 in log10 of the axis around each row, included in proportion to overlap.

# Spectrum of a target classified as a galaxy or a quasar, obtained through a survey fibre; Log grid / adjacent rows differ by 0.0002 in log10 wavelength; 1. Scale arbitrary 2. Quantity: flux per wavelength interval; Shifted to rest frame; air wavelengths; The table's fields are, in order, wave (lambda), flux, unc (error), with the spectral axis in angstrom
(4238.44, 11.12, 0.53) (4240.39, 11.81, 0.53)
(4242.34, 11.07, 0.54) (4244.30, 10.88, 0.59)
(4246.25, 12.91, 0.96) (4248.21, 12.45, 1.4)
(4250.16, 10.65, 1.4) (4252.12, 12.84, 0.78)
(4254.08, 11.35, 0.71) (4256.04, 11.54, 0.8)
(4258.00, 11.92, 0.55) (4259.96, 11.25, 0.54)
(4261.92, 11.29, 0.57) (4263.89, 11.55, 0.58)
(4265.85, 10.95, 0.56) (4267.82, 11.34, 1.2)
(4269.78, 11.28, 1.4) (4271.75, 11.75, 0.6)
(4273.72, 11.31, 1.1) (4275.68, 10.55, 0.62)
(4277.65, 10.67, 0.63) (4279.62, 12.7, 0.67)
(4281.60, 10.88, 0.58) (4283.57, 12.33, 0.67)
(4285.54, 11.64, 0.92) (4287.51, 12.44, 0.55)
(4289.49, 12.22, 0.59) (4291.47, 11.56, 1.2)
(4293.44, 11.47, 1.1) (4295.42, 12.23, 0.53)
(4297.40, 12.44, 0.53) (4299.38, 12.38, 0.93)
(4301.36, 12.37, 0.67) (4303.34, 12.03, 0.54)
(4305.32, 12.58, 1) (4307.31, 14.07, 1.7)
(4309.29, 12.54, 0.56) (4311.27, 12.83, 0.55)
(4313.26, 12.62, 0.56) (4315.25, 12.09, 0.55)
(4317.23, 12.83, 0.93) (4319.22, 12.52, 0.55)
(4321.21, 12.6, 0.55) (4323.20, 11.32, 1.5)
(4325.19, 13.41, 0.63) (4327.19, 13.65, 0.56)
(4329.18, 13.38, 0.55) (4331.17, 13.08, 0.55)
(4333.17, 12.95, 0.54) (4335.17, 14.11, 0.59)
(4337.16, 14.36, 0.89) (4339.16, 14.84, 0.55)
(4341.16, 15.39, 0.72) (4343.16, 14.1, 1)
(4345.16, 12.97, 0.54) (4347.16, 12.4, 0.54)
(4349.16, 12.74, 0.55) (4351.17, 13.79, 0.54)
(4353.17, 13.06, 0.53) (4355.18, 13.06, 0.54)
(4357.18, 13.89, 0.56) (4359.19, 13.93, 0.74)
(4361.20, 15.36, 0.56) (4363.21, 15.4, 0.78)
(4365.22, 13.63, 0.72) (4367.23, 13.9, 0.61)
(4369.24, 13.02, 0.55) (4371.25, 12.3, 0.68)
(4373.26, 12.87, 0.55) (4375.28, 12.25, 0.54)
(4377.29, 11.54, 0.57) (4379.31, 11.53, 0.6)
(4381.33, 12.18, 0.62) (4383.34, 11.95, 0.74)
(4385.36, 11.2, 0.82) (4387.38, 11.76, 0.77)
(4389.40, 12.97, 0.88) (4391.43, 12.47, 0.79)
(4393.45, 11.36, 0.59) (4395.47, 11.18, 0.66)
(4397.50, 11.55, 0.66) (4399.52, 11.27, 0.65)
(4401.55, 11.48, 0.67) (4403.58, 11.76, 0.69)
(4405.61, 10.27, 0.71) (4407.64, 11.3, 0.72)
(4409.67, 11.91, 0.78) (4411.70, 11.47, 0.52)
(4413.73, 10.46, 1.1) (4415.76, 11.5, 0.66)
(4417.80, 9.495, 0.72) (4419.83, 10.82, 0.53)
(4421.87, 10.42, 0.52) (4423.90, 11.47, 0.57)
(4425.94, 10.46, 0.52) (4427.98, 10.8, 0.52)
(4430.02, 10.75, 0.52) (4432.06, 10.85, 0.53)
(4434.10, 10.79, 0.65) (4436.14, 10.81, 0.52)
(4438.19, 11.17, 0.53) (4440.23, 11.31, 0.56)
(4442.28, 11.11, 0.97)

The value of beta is 13.5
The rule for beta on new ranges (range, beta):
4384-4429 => 11.2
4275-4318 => 12.2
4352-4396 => 12.8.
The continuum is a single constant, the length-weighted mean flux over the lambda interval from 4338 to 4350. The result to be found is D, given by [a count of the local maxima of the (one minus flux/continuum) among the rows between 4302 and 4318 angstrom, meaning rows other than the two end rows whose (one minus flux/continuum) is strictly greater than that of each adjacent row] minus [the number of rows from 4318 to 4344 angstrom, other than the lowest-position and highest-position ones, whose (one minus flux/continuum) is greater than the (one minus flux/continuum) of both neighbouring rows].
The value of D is 0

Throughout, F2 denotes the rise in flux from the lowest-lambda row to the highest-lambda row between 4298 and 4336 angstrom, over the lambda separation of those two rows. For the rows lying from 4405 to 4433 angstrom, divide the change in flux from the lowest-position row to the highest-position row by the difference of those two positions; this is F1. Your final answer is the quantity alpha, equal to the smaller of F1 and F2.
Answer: 0.02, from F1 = 0.022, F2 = 0.05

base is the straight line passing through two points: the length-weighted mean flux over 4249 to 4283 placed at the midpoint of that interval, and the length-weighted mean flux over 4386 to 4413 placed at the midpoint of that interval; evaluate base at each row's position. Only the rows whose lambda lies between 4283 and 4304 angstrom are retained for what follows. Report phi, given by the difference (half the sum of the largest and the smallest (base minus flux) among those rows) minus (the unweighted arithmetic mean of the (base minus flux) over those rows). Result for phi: 0.1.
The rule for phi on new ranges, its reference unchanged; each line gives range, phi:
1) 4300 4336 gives 0.1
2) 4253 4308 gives -0.5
